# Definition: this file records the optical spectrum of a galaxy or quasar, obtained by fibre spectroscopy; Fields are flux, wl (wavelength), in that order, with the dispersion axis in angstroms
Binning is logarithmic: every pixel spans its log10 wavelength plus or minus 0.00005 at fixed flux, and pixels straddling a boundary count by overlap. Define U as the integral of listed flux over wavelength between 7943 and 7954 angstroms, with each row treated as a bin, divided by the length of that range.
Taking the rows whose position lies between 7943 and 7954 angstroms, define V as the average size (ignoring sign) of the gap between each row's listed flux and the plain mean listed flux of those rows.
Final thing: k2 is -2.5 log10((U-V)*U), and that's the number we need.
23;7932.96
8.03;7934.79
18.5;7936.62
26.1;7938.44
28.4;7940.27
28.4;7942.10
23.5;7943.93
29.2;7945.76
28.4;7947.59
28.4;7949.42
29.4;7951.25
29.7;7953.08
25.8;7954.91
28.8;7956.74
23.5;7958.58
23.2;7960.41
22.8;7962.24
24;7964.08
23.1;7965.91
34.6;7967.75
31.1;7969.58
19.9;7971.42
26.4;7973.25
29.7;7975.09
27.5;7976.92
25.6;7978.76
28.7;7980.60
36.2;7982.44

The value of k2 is -7.18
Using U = 28.1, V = 1.5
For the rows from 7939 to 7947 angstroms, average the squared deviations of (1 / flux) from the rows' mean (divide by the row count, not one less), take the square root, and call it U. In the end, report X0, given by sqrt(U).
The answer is 0.058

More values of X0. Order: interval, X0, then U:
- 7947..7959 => 0.055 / 0.0030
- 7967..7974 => 0.090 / 0.0081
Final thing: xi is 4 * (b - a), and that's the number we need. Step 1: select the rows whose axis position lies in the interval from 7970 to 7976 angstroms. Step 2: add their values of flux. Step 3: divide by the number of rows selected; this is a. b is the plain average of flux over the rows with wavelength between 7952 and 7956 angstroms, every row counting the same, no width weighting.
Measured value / 10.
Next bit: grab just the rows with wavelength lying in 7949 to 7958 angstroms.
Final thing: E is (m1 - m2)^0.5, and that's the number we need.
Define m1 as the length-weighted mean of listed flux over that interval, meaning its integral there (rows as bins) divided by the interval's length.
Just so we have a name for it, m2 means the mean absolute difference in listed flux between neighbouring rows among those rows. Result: 5.12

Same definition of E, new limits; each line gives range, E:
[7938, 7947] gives 4.90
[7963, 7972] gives 4.46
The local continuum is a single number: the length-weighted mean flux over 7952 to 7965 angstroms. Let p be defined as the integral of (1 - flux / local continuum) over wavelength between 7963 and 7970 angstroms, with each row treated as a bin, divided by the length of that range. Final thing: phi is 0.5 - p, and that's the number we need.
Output 0.60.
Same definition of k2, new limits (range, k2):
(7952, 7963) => -6.94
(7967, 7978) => -7.09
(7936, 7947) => -6.93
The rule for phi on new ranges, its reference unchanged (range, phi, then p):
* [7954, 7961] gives 0.50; 0.00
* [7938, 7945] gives 0.55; -0.05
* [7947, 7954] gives 0.64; -0.14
